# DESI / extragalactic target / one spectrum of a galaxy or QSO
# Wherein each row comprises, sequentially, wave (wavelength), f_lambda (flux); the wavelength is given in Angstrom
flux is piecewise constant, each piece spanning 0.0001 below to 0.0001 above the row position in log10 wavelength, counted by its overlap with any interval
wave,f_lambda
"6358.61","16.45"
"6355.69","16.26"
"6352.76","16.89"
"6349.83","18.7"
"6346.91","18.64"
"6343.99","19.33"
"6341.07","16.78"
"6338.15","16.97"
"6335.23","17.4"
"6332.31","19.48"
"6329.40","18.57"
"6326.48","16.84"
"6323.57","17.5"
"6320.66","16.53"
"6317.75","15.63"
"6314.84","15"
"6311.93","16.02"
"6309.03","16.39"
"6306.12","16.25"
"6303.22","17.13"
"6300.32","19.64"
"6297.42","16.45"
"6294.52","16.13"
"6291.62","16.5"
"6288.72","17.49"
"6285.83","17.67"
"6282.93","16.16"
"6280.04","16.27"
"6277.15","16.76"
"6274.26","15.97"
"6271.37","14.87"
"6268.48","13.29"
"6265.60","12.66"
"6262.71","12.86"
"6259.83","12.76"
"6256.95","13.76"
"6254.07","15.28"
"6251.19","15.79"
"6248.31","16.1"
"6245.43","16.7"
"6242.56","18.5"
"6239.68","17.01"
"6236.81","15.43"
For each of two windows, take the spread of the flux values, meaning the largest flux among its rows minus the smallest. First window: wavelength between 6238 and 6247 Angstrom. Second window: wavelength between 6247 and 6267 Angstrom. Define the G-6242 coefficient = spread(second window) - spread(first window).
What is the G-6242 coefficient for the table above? 1.6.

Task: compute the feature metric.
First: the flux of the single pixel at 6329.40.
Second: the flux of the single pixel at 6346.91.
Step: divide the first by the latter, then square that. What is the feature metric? 1.0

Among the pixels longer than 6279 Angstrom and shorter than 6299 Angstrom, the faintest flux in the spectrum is 16.13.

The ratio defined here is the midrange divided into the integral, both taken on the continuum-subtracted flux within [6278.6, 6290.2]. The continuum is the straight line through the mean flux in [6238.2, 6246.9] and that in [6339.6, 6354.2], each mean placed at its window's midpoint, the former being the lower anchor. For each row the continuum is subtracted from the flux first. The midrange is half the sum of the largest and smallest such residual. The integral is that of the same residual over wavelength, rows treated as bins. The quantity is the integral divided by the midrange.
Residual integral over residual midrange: 12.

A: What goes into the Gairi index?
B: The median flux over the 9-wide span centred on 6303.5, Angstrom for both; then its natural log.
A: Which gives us 2.84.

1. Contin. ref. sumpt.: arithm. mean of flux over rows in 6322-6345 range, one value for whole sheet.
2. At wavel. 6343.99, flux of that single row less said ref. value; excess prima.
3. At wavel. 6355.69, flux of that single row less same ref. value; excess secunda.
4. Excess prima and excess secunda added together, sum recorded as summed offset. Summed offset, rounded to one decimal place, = -0.1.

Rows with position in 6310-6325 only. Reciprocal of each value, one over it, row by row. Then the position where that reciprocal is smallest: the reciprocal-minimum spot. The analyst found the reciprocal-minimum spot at 6323.57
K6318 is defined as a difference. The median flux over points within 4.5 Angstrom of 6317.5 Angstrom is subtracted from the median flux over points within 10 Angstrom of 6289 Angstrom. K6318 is 1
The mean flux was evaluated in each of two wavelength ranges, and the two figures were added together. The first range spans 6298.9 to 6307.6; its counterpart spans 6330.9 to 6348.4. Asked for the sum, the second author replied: 35.8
